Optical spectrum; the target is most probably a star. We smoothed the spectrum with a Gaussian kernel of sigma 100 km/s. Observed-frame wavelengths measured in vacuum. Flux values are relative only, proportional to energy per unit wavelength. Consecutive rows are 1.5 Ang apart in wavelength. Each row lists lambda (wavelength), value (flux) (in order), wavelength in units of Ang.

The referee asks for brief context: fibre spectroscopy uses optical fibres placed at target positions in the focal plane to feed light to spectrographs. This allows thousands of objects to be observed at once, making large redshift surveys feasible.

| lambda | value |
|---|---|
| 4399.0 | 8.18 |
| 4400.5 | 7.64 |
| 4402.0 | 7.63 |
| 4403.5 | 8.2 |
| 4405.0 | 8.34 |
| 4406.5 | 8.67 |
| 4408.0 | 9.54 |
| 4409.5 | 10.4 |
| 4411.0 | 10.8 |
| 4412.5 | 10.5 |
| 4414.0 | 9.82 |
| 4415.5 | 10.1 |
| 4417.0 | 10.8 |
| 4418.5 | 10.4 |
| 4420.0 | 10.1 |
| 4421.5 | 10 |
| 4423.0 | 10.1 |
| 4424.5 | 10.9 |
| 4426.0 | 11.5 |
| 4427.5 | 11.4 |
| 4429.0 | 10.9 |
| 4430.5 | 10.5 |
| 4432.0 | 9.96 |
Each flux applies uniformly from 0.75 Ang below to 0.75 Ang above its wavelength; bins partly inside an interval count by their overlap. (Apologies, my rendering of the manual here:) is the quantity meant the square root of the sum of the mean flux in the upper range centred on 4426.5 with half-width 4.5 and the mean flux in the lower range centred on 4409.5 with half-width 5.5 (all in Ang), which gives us 4.54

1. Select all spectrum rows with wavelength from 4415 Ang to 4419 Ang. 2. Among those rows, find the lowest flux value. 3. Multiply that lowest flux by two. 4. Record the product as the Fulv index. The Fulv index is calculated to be 20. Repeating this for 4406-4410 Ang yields 17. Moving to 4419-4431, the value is 20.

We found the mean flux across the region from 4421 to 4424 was 10.1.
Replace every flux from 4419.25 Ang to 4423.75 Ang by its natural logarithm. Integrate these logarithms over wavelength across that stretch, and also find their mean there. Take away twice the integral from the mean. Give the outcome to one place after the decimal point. -18.5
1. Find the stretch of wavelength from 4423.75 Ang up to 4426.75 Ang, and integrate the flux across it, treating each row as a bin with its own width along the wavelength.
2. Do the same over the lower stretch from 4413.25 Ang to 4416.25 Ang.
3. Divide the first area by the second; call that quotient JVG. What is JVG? 1.1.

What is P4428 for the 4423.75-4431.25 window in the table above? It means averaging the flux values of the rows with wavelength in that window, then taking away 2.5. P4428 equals 8.5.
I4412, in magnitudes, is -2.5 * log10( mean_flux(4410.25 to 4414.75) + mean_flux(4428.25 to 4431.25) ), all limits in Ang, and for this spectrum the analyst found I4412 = -3.31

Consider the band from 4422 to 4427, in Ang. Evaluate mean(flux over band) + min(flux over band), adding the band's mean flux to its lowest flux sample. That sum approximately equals 20.9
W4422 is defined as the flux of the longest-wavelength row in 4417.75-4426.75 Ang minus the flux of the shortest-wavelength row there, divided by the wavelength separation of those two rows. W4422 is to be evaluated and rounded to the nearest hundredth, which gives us 0.15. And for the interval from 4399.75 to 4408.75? 0.25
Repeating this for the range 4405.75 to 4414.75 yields 0.15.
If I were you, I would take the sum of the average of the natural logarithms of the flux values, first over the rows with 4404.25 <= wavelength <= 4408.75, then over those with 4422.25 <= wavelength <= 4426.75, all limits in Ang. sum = 4.56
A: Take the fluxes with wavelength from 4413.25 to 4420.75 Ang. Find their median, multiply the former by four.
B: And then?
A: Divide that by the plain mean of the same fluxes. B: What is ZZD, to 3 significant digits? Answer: 3.94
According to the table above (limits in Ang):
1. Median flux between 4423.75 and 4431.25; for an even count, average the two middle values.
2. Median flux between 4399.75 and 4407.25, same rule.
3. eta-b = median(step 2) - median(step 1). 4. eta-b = -2.7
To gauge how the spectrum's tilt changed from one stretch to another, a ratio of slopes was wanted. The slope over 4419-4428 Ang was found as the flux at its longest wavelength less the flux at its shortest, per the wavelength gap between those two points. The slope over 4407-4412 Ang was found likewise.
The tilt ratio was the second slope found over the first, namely 2.4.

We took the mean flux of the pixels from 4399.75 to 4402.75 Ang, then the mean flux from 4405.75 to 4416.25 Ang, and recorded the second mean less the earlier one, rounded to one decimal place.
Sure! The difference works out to 2.3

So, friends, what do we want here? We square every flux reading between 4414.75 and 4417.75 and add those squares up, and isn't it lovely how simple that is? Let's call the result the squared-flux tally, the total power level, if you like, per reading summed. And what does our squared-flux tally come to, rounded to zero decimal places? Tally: 219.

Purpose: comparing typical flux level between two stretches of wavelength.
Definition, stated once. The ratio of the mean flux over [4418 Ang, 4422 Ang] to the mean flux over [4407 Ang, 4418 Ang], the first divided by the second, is 0.99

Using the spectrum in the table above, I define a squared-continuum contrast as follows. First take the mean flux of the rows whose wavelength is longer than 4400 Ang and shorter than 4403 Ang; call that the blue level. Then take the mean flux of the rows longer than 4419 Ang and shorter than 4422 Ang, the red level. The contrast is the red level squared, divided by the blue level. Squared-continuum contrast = 13.2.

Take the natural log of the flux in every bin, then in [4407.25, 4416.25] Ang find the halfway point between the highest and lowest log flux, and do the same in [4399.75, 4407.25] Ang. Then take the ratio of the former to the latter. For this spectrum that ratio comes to 1.11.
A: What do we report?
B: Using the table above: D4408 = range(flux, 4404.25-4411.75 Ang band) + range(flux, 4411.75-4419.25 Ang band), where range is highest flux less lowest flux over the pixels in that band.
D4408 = 3.4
